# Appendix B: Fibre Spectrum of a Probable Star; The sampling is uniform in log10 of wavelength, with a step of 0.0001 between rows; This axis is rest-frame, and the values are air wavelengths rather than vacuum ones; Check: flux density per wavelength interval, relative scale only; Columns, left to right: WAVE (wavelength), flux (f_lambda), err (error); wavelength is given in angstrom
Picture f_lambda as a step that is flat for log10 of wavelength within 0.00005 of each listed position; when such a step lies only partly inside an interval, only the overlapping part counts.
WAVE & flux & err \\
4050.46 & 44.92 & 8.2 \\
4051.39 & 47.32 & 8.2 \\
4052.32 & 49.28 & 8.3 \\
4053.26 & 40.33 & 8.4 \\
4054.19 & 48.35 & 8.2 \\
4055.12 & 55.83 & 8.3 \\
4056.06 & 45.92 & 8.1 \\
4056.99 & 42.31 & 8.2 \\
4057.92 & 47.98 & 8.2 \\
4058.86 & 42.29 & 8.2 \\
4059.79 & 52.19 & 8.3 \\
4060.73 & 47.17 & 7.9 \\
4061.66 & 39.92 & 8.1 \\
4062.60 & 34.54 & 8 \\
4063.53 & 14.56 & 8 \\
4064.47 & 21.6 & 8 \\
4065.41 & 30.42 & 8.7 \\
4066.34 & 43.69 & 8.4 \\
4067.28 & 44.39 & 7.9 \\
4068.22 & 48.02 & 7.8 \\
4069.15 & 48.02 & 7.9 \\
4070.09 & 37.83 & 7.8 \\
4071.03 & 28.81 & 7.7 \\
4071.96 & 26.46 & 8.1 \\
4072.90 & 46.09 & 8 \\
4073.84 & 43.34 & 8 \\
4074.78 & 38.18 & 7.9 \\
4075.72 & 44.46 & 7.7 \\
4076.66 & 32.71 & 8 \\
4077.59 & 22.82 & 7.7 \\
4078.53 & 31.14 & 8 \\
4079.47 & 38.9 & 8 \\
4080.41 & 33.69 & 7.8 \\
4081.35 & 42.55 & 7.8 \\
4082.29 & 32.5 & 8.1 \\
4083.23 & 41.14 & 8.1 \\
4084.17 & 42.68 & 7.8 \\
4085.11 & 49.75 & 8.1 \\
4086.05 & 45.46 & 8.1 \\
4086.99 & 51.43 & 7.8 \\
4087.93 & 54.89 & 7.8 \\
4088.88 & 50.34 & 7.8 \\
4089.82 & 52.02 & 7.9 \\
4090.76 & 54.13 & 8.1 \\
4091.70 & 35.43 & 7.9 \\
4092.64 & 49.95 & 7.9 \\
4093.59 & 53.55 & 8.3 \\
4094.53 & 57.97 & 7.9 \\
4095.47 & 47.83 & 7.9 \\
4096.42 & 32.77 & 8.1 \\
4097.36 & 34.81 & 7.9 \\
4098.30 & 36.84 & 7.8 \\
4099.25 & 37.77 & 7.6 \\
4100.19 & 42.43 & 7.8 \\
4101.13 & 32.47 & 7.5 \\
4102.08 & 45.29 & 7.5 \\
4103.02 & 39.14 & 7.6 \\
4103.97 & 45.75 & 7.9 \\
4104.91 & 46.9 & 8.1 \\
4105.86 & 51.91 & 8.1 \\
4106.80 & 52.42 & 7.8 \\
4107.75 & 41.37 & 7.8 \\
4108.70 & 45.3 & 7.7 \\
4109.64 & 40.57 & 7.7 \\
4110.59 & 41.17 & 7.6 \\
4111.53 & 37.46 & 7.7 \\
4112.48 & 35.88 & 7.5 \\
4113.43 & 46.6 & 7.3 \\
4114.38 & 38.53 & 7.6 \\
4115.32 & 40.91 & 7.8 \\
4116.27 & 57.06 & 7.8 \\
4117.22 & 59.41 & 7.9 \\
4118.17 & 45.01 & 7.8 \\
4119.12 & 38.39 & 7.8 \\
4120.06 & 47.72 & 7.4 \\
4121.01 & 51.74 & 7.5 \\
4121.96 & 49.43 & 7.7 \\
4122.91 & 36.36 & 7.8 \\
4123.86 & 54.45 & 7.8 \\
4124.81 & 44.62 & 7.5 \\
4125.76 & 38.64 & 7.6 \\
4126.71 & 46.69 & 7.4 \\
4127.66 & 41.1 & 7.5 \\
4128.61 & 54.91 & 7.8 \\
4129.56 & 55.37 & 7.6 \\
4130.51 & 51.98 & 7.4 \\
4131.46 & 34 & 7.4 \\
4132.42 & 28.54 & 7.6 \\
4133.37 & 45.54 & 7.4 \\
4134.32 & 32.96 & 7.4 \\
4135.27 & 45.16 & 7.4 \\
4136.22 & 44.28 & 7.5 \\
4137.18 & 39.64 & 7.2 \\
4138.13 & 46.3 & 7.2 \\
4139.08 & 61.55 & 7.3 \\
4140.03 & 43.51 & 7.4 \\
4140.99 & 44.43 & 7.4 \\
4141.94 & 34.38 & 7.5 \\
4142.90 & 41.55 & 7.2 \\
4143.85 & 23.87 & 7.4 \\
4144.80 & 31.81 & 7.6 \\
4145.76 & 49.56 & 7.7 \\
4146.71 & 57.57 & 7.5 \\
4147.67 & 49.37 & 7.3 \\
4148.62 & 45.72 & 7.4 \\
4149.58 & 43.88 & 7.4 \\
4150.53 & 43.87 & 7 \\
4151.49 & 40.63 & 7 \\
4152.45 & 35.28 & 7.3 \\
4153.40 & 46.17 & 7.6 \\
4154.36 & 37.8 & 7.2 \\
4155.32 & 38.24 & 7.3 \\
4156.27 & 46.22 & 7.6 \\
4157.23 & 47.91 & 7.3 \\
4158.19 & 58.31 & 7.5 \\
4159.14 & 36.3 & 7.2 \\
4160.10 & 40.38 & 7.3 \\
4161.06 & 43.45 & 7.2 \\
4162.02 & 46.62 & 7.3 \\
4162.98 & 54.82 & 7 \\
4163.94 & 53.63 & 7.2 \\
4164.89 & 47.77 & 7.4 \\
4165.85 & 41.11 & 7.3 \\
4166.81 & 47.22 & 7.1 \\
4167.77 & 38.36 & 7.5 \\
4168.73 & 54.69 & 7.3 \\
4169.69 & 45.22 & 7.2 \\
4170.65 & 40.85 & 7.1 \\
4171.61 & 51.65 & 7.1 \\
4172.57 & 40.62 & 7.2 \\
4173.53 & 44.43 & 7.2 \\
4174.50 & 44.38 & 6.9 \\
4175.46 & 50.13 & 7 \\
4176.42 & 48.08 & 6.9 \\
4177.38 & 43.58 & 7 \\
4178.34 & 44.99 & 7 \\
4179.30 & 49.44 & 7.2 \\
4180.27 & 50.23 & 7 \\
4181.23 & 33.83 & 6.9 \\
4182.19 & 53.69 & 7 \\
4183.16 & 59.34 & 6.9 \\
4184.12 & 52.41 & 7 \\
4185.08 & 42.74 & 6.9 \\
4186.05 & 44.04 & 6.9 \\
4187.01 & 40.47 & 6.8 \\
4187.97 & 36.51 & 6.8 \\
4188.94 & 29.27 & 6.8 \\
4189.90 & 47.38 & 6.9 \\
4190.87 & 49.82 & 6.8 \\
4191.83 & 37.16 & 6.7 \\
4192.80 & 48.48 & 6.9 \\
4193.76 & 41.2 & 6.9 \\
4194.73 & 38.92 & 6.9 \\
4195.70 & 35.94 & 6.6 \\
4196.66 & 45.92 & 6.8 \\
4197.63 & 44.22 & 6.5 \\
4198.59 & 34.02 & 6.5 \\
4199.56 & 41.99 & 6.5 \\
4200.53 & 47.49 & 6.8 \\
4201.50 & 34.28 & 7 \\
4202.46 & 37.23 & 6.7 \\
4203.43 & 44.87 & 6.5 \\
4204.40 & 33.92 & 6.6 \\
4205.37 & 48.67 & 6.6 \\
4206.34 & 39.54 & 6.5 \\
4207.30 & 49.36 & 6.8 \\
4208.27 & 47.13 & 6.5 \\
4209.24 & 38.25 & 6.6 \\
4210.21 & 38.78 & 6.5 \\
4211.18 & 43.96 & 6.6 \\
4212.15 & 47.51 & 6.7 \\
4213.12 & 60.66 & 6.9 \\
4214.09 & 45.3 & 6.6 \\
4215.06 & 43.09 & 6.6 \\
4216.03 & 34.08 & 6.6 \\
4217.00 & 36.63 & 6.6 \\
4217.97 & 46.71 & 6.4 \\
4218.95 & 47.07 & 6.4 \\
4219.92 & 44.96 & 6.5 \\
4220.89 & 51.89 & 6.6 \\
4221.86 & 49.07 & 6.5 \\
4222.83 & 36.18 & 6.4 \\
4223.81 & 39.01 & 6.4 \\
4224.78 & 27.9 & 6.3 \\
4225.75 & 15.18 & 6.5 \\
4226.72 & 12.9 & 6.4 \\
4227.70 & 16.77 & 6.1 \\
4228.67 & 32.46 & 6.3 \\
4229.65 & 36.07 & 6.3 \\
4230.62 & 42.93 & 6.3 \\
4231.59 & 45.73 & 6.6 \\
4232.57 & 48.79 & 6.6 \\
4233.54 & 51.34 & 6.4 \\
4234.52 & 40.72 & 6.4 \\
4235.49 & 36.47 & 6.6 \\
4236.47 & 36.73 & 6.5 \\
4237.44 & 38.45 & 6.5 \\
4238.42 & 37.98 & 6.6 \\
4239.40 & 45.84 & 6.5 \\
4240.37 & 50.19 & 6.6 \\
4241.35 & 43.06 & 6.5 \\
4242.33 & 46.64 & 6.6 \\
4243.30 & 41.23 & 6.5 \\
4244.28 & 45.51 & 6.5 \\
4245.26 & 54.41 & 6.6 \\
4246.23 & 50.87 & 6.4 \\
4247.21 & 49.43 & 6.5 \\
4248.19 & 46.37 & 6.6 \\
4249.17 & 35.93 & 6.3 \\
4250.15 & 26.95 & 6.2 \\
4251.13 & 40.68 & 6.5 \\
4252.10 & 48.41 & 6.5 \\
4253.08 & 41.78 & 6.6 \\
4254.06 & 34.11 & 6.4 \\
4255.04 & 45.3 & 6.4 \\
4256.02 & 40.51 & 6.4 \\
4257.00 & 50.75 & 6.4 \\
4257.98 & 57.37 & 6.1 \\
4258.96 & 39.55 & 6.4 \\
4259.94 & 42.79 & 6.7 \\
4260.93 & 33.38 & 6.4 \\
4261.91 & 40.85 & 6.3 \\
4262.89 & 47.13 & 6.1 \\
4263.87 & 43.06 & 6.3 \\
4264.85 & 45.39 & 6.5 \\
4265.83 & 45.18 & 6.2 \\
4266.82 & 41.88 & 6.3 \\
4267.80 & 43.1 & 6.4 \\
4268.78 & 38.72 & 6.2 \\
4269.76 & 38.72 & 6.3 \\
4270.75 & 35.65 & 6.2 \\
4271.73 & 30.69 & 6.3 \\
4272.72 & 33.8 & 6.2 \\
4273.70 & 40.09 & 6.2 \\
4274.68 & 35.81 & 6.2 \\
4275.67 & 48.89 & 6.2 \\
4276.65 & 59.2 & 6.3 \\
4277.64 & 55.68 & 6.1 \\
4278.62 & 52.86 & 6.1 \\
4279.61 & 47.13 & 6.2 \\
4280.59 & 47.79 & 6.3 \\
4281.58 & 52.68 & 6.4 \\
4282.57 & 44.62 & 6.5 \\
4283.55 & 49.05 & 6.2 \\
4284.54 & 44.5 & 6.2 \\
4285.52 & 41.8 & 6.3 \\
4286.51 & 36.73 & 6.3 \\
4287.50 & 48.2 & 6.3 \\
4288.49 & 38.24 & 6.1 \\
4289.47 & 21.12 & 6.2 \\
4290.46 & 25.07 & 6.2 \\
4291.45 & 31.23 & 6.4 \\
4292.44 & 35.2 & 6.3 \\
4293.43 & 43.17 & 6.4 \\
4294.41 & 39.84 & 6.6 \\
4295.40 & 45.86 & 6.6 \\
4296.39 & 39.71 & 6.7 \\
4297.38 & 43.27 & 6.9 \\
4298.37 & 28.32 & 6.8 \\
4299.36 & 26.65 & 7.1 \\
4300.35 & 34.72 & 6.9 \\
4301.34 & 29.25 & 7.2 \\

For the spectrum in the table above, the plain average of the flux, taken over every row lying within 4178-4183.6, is 49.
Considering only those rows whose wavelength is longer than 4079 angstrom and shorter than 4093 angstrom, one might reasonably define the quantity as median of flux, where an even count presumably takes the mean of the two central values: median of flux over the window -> 45.5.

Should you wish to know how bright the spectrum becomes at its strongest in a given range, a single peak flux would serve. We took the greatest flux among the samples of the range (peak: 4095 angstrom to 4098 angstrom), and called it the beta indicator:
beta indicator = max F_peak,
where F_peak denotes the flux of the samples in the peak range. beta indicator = 47.83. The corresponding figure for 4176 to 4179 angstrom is 48.08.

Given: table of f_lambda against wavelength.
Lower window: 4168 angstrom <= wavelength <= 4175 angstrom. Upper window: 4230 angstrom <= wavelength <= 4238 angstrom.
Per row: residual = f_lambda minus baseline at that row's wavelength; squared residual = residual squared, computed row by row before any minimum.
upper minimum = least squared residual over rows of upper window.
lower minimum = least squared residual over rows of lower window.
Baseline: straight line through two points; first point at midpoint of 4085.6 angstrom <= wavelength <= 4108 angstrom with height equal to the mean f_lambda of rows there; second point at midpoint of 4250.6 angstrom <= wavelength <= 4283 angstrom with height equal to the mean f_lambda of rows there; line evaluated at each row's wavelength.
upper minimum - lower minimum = 1.3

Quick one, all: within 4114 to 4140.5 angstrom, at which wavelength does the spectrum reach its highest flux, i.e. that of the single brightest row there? 4139.08 angstrom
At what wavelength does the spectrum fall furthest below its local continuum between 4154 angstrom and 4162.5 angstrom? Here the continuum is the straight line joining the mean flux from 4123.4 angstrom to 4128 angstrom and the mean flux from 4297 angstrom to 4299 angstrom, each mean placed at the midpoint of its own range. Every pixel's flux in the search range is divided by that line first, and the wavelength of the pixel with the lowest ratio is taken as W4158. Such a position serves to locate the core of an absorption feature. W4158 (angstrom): 4159.14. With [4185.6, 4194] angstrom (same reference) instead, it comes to 4188.94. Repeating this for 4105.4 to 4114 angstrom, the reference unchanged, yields 4112.48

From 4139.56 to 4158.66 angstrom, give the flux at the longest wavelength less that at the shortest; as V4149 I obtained 15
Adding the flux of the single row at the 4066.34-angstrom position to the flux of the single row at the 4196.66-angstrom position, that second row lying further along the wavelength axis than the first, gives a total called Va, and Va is 90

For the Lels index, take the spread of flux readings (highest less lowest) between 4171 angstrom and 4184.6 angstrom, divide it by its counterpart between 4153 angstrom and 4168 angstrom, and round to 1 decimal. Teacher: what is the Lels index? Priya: 1.2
